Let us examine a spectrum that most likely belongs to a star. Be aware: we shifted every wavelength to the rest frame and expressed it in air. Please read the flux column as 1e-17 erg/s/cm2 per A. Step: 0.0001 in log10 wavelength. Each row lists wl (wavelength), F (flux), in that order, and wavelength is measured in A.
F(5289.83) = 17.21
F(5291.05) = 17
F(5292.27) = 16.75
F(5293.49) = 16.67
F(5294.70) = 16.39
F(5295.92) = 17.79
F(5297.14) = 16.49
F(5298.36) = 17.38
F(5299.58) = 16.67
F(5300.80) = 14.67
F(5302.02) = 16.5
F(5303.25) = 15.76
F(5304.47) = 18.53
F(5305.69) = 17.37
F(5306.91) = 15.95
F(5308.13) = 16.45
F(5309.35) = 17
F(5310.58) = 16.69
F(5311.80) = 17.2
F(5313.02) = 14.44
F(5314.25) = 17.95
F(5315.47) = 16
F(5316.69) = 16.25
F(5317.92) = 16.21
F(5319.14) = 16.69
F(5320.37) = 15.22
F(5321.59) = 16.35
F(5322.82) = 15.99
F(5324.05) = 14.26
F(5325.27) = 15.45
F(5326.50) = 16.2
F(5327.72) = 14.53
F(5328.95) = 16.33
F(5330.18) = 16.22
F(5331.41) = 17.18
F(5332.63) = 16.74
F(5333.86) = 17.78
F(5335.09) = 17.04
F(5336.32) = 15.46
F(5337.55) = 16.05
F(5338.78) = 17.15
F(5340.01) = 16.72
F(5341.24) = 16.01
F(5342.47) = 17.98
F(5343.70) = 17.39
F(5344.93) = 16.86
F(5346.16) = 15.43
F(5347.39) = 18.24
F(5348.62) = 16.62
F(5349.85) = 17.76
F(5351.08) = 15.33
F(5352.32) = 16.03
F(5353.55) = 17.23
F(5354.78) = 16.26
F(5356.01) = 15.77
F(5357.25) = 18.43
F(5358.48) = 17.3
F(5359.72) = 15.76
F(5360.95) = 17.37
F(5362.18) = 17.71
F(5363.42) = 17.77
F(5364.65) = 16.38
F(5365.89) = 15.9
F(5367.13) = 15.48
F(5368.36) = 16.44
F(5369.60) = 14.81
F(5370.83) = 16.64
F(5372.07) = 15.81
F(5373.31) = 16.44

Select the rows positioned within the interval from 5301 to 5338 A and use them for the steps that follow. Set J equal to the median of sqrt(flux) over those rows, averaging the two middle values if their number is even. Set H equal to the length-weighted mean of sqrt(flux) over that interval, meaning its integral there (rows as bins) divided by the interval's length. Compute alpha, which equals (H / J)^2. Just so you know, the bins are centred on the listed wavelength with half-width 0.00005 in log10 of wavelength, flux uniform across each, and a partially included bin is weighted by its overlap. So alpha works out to 1.000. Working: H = 4.036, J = 4.04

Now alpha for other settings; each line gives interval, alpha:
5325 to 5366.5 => 0.999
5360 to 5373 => 1.000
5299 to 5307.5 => 0.998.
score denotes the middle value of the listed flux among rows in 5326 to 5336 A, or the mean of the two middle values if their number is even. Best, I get 16.5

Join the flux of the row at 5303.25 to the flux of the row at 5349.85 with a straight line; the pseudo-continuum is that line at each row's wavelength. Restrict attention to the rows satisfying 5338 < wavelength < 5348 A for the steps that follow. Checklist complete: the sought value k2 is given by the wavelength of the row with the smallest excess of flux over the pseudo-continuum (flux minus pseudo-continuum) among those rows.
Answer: 5346.16 A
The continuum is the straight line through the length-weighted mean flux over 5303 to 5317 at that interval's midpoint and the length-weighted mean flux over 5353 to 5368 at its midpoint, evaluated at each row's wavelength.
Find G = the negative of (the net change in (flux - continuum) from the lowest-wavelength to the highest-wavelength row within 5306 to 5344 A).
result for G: -1.4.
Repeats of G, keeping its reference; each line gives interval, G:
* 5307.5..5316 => 0.5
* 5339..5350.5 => -1.0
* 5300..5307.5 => -1.3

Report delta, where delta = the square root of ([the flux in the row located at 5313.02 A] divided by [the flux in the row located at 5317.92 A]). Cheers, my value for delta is 0.944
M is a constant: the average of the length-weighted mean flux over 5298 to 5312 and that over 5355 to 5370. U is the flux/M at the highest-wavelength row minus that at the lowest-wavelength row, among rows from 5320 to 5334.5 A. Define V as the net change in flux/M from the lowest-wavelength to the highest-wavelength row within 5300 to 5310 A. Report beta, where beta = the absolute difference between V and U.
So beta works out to 0.01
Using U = 0.15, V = 0.14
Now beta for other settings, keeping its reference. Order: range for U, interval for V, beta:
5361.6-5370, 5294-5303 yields 0.18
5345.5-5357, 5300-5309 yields 0.09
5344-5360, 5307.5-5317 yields 0.05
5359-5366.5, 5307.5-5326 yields 0.07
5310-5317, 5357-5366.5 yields 0.13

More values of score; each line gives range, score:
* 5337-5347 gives 16.8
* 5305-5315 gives 16.8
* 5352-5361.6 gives 16.7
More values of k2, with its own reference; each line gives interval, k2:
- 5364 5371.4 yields 5369.60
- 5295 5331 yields 5324.05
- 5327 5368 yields 5367.13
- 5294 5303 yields 5300.80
